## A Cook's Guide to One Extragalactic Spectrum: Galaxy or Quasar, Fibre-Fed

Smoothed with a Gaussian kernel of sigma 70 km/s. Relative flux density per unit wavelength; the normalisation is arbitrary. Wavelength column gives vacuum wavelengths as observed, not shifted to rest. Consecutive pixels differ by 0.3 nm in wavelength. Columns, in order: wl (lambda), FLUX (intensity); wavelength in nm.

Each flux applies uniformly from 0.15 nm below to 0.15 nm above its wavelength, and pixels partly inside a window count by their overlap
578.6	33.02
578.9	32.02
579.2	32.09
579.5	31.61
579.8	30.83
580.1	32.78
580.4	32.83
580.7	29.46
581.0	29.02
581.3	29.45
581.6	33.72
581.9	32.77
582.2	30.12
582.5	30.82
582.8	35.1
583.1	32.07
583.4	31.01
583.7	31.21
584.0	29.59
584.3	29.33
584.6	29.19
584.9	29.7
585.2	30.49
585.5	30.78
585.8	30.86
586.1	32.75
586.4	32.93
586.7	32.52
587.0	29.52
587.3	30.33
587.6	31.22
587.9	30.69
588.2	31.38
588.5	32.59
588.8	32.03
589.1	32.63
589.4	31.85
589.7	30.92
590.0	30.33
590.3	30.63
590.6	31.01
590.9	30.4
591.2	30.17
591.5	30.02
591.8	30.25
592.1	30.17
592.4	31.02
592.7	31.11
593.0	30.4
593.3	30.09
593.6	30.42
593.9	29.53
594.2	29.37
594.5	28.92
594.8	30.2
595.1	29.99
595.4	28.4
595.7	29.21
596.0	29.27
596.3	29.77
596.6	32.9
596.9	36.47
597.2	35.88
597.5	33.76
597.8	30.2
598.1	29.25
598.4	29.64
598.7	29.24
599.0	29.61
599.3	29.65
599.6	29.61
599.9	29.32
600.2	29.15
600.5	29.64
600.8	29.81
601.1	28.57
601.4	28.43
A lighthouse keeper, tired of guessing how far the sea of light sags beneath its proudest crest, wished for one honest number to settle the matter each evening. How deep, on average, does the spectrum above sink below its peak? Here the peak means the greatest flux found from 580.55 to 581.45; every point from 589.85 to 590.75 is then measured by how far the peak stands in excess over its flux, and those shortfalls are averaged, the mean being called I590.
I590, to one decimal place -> -1.2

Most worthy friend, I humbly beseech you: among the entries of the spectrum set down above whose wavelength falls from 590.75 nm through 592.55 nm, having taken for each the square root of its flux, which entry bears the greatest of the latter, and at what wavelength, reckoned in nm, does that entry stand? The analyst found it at 592.4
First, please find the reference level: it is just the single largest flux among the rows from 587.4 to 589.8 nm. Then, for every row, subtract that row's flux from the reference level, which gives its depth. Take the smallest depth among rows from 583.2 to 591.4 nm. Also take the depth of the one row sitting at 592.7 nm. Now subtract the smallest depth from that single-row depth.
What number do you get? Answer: 2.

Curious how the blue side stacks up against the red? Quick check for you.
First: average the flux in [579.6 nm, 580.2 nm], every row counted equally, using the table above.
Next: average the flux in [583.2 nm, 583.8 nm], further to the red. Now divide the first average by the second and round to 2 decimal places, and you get 1.02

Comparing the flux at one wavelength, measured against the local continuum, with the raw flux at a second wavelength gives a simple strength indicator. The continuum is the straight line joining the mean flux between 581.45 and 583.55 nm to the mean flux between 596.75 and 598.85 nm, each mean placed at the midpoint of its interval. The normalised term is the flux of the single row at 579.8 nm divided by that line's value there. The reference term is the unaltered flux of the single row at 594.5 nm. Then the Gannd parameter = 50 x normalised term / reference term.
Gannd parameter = 1.65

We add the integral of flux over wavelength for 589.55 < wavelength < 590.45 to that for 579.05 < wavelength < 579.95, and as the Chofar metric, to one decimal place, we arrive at 55.9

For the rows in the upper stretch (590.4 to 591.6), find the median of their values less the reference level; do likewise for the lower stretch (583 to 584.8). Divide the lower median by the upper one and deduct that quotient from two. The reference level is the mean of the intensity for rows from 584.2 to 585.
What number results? 1.0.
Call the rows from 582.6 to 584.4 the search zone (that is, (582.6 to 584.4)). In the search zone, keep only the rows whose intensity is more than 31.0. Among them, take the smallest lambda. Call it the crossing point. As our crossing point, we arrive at 582.8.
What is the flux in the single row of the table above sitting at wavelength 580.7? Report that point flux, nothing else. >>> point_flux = 29.46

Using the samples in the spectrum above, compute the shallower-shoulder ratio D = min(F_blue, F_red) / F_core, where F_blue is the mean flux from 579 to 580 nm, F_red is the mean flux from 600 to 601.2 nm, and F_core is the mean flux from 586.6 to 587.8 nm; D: 0.95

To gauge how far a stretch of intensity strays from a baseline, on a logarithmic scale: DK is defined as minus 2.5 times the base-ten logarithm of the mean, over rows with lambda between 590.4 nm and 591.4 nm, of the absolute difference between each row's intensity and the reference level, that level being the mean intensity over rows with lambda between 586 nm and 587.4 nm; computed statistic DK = -0.1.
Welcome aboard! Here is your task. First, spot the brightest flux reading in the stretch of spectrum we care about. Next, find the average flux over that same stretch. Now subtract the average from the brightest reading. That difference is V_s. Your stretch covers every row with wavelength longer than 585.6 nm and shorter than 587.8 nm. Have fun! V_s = 1.5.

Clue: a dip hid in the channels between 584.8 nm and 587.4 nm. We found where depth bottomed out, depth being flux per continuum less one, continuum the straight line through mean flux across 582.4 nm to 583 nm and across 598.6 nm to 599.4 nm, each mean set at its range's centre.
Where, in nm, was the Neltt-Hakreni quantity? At 584.9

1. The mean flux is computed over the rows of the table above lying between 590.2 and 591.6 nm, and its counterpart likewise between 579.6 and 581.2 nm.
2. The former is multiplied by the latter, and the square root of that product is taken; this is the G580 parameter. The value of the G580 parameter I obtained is 30.7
